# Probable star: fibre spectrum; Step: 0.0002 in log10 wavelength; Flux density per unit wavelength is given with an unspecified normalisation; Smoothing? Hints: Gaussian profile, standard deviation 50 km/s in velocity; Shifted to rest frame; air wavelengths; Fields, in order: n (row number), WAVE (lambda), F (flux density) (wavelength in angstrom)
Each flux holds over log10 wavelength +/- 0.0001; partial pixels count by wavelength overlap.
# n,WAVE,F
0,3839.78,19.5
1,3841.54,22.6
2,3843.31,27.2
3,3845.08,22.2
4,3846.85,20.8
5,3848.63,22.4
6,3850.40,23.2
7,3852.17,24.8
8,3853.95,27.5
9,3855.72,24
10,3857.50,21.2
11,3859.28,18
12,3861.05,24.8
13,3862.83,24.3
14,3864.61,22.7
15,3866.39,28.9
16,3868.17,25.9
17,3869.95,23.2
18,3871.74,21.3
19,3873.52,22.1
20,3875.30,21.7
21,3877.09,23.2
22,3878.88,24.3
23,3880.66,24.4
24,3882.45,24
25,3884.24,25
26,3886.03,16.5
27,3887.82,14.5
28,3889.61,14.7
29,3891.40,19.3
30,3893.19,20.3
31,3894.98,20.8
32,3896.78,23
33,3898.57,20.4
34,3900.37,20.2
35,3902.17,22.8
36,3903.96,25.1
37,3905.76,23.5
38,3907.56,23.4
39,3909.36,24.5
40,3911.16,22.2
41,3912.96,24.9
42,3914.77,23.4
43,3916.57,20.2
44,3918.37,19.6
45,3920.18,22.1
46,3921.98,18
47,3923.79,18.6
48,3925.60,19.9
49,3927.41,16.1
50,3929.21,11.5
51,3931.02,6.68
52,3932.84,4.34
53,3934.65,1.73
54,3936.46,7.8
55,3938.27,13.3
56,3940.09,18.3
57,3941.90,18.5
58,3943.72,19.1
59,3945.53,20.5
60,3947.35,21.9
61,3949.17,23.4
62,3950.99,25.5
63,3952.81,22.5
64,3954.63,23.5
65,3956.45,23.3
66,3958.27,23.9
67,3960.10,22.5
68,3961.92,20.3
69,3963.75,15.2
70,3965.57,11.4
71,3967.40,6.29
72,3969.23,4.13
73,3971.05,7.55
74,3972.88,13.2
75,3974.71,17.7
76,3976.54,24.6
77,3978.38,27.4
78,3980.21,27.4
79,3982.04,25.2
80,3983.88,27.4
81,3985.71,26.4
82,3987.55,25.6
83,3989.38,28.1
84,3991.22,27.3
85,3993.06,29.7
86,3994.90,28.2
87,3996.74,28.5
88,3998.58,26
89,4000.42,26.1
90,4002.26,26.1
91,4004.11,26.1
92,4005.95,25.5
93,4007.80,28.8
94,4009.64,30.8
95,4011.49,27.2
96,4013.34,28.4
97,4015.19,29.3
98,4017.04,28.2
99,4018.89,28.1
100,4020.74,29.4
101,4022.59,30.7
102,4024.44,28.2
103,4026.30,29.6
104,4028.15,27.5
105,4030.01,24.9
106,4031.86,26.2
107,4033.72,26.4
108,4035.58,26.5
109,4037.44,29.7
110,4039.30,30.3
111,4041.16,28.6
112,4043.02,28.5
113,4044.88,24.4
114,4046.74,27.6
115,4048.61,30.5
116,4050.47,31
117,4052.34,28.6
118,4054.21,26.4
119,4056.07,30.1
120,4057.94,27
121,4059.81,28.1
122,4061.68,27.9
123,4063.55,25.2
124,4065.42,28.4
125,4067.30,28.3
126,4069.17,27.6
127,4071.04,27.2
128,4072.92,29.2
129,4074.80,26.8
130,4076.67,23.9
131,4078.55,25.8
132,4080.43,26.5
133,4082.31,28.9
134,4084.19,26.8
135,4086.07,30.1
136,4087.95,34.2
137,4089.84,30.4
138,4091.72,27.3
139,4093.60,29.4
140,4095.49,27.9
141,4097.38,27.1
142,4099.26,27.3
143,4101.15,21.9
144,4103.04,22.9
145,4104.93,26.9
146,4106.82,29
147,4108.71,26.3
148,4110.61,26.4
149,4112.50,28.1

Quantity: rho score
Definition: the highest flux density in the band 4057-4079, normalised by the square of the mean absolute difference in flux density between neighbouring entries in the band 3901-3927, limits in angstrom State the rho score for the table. 9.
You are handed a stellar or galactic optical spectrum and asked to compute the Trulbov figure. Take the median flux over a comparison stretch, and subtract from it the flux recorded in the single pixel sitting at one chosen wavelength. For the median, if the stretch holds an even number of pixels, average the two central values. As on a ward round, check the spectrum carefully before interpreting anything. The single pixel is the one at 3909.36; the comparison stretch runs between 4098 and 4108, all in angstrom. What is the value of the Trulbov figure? 2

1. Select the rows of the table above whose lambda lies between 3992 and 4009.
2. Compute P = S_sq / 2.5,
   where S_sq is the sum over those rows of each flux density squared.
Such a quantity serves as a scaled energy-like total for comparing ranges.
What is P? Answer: 2676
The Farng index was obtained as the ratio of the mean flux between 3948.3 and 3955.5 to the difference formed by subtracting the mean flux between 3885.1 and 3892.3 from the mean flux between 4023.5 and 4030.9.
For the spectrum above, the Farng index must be 2.1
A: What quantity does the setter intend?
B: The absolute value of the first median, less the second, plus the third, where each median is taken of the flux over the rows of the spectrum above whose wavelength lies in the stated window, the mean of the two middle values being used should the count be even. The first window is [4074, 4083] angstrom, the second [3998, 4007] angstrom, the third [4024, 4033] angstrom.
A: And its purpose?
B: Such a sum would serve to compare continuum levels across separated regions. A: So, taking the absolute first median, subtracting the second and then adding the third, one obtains 28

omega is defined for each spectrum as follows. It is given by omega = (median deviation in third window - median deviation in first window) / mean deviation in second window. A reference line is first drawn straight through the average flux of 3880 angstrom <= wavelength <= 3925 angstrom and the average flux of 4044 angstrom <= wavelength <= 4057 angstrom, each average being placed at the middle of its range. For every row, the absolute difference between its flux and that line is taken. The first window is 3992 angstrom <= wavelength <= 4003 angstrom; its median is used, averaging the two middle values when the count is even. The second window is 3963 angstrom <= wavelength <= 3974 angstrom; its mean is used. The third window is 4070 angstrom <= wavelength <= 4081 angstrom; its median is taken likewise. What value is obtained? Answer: 0.12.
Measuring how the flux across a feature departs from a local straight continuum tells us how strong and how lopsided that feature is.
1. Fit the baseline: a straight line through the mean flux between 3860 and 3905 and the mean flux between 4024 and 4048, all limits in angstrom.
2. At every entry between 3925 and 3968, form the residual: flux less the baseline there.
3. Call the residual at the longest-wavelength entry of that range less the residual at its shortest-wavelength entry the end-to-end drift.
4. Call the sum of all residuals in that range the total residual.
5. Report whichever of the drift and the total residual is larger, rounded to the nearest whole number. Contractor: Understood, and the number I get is -15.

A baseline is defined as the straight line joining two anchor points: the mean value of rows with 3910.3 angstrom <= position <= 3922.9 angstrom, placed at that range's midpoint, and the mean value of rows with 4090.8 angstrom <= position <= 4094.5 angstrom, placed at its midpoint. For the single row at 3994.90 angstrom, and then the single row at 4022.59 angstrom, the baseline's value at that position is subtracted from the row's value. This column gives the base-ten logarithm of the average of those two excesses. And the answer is 0.6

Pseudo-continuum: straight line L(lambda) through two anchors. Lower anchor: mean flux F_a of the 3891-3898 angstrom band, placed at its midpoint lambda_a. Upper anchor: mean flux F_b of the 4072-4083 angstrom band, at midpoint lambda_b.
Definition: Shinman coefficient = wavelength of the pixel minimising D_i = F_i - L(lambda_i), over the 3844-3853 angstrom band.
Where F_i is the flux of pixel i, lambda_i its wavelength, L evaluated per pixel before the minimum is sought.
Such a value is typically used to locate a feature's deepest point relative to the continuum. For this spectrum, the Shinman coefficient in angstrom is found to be 3846.85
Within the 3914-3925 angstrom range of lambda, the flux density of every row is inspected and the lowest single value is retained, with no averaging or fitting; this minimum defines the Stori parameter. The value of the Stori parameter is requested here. 18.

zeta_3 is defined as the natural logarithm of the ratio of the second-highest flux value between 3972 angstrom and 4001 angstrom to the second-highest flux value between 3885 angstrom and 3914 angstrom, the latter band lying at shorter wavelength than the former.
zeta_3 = 0.14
